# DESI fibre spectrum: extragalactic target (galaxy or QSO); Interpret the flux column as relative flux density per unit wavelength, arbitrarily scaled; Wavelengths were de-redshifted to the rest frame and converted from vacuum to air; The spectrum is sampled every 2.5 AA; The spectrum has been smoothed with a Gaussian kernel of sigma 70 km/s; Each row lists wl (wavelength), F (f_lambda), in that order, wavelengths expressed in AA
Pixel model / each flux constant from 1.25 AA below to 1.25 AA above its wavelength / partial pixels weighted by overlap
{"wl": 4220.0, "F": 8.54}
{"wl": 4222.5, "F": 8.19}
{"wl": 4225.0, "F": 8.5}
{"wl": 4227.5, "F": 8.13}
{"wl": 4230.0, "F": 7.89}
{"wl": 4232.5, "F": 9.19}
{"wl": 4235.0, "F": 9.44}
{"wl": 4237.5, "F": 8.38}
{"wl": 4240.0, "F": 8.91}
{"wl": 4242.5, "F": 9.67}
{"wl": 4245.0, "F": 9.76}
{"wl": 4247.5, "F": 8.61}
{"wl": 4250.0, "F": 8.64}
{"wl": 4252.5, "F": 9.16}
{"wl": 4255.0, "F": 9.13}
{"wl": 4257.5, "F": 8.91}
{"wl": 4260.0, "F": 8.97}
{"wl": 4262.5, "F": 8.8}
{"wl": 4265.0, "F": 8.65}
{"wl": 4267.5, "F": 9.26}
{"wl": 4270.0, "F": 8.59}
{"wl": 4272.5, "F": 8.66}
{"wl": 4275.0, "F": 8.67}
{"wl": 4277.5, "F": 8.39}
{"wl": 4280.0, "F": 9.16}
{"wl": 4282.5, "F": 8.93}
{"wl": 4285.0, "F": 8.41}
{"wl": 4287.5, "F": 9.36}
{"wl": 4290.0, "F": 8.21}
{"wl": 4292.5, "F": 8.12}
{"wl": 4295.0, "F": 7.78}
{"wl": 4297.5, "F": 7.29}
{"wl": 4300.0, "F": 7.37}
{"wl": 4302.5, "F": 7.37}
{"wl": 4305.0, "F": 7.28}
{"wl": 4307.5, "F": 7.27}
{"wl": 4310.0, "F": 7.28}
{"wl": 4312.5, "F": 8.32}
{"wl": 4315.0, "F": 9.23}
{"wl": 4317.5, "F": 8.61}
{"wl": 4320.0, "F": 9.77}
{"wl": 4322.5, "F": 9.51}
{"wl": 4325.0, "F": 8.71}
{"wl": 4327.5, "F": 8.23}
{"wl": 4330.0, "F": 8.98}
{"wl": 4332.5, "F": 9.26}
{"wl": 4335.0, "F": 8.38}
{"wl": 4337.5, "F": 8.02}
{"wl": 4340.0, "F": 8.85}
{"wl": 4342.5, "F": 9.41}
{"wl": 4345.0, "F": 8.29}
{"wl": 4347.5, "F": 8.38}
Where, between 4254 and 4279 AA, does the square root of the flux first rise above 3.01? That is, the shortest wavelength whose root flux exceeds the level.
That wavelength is 4255.0 AA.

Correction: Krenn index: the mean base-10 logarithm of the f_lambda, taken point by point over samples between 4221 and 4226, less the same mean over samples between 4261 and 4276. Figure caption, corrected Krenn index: -0.022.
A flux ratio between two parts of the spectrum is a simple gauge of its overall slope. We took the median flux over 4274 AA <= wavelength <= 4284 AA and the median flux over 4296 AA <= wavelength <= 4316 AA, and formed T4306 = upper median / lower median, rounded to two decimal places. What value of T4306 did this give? 0.83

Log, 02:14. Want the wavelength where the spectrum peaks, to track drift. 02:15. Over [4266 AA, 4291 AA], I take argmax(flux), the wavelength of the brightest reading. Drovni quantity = 4287.5 AA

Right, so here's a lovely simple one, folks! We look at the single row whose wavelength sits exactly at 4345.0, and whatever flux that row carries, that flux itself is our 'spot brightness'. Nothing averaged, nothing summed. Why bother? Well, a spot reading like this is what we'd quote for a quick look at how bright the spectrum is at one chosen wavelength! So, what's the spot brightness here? 8.29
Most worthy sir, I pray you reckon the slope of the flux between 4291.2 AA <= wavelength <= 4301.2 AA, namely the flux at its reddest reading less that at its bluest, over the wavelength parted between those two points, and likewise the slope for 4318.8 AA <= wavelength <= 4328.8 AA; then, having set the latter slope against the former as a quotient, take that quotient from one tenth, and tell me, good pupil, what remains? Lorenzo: -2.0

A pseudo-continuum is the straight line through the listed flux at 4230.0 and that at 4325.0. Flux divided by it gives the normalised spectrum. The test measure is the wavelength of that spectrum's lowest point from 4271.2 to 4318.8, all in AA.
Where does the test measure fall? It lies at 4310.0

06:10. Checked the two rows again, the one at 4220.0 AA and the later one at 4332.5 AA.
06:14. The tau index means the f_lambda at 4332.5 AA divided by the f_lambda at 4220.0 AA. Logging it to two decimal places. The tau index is 1.08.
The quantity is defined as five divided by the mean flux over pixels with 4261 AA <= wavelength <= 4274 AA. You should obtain 0.569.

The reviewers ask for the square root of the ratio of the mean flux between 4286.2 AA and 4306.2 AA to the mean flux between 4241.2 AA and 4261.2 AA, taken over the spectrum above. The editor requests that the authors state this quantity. 0.93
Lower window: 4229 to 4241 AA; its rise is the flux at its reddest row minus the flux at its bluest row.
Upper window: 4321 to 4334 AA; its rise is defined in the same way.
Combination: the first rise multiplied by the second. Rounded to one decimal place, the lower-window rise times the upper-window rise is -0.3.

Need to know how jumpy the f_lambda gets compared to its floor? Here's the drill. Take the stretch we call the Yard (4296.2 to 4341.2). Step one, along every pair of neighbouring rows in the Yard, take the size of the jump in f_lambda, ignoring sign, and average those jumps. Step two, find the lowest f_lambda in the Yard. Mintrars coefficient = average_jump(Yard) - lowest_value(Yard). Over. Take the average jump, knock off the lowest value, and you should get -6.8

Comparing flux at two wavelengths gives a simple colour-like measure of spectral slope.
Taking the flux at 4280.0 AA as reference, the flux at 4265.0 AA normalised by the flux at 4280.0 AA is 0.94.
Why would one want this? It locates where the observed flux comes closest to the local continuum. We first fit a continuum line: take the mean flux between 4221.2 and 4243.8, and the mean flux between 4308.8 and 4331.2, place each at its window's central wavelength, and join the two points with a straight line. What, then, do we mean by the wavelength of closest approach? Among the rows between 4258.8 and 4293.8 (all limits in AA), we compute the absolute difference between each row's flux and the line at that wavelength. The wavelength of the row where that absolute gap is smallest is 4275.0 AA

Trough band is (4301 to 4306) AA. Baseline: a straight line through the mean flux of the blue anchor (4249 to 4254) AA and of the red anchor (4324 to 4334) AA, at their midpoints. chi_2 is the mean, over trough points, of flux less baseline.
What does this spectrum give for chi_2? -1.50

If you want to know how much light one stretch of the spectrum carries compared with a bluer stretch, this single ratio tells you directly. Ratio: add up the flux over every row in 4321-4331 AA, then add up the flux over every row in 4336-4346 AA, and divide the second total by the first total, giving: 0.98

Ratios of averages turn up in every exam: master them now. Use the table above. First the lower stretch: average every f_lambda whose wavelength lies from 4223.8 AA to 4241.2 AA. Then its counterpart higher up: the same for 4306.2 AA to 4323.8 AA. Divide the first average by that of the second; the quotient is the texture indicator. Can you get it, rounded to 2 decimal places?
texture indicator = 1.01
